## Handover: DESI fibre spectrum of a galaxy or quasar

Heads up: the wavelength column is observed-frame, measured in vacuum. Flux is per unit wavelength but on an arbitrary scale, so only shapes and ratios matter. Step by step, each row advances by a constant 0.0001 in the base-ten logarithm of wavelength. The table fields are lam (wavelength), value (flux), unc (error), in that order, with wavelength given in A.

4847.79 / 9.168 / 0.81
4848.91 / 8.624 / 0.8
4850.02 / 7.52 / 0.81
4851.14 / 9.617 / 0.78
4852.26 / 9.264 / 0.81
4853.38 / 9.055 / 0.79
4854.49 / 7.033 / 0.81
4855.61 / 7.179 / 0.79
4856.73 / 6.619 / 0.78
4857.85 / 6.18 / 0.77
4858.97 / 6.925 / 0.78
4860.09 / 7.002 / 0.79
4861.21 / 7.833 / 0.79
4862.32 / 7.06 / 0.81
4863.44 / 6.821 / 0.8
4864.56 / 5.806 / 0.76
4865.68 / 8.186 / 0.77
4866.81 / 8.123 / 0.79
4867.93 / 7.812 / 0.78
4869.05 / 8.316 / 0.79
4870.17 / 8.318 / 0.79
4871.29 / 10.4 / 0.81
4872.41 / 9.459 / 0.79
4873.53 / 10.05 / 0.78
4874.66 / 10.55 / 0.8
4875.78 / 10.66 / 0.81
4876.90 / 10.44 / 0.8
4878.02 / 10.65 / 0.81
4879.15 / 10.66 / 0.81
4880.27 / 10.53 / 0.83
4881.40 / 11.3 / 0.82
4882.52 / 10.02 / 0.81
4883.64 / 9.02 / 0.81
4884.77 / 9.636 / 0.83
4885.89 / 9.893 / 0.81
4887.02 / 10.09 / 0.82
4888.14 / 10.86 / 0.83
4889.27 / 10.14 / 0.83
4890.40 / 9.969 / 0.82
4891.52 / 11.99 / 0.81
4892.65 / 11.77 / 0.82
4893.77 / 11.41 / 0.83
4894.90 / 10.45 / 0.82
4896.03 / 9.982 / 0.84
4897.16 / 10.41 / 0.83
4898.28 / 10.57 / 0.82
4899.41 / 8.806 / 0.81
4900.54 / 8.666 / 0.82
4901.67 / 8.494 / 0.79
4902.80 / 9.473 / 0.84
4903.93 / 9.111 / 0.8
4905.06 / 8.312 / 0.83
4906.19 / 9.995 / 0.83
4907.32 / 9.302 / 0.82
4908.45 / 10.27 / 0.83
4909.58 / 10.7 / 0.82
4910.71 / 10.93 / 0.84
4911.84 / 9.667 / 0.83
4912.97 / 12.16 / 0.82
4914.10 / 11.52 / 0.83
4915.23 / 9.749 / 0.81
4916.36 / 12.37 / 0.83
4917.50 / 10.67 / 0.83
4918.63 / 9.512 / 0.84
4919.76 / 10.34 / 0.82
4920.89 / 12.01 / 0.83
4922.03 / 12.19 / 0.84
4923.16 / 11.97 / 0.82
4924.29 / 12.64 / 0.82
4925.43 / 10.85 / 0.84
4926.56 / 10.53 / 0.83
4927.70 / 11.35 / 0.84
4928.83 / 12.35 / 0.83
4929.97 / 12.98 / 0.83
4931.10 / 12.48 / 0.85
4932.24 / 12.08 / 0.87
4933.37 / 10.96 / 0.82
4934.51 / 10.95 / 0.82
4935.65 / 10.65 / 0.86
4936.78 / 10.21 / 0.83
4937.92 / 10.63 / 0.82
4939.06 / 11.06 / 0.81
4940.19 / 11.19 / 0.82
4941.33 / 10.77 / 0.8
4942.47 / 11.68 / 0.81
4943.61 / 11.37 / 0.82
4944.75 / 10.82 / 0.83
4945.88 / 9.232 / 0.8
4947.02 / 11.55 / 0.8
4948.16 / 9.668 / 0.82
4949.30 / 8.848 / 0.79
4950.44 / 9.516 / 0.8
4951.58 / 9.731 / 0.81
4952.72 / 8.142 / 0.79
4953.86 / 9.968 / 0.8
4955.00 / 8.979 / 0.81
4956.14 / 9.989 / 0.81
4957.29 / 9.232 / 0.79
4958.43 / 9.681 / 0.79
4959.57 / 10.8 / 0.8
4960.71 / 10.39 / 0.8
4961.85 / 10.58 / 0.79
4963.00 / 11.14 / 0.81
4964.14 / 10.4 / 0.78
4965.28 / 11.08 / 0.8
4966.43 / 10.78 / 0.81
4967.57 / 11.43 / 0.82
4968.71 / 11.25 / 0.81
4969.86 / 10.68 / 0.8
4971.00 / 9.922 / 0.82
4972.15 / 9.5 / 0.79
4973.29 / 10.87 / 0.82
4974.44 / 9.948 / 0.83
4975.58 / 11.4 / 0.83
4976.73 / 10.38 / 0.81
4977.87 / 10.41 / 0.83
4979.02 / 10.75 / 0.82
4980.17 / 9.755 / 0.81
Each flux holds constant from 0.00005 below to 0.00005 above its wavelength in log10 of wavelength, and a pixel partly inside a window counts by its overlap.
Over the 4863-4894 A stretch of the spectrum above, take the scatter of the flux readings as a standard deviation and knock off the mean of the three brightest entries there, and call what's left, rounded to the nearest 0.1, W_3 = -10.3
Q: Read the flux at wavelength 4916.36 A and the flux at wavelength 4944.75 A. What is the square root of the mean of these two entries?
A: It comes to 3.41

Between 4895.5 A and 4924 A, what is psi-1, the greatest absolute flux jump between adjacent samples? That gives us 2.6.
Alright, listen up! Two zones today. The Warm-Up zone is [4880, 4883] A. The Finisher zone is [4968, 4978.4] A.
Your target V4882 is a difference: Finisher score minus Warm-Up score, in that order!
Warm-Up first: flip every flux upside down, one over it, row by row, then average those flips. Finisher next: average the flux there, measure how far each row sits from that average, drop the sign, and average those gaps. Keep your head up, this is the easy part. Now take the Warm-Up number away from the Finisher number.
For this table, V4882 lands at 0.4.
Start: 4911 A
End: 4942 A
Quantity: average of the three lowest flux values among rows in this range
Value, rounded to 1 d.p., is 9.6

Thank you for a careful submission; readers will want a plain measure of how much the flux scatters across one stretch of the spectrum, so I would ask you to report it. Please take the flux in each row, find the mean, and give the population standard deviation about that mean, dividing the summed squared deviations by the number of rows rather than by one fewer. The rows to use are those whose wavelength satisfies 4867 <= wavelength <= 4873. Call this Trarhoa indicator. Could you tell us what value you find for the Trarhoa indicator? 0.94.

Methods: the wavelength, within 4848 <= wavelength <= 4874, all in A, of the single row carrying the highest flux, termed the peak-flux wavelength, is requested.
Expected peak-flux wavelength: 4871.29 A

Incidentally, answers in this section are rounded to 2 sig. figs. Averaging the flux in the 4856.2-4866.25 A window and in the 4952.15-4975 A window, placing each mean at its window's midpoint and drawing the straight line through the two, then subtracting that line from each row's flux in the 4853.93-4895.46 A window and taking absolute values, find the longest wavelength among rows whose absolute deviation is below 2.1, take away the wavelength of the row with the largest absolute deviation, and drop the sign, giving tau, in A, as 1.1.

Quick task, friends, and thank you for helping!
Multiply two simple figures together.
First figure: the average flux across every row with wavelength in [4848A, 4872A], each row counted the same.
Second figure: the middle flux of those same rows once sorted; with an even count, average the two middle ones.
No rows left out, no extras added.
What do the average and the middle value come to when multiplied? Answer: 61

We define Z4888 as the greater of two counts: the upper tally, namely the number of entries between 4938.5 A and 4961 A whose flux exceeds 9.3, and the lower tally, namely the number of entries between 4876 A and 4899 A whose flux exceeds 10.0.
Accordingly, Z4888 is 15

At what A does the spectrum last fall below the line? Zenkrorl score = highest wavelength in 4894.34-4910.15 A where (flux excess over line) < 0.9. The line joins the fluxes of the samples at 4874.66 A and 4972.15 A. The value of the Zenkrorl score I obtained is 4909.58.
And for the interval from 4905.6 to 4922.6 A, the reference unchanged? 4919.76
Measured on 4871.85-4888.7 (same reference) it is 4888.14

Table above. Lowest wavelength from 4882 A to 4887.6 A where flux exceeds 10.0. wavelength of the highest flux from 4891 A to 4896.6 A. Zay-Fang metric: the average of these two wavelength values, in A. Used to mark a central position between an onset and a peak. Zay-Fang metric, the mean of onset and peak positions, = 4887.0 A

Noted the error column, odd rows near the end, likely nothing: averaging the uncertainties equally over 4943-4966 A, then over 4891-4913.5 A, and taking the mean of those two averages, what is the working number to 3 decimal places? 0.812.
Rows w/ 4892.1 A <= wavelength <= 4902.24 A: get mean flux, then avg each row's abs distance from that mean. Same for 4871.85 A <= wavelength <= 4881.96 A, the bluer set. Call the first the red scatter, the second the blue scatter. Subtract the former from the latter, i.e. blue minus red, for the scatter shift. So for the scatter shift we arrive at -0.6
